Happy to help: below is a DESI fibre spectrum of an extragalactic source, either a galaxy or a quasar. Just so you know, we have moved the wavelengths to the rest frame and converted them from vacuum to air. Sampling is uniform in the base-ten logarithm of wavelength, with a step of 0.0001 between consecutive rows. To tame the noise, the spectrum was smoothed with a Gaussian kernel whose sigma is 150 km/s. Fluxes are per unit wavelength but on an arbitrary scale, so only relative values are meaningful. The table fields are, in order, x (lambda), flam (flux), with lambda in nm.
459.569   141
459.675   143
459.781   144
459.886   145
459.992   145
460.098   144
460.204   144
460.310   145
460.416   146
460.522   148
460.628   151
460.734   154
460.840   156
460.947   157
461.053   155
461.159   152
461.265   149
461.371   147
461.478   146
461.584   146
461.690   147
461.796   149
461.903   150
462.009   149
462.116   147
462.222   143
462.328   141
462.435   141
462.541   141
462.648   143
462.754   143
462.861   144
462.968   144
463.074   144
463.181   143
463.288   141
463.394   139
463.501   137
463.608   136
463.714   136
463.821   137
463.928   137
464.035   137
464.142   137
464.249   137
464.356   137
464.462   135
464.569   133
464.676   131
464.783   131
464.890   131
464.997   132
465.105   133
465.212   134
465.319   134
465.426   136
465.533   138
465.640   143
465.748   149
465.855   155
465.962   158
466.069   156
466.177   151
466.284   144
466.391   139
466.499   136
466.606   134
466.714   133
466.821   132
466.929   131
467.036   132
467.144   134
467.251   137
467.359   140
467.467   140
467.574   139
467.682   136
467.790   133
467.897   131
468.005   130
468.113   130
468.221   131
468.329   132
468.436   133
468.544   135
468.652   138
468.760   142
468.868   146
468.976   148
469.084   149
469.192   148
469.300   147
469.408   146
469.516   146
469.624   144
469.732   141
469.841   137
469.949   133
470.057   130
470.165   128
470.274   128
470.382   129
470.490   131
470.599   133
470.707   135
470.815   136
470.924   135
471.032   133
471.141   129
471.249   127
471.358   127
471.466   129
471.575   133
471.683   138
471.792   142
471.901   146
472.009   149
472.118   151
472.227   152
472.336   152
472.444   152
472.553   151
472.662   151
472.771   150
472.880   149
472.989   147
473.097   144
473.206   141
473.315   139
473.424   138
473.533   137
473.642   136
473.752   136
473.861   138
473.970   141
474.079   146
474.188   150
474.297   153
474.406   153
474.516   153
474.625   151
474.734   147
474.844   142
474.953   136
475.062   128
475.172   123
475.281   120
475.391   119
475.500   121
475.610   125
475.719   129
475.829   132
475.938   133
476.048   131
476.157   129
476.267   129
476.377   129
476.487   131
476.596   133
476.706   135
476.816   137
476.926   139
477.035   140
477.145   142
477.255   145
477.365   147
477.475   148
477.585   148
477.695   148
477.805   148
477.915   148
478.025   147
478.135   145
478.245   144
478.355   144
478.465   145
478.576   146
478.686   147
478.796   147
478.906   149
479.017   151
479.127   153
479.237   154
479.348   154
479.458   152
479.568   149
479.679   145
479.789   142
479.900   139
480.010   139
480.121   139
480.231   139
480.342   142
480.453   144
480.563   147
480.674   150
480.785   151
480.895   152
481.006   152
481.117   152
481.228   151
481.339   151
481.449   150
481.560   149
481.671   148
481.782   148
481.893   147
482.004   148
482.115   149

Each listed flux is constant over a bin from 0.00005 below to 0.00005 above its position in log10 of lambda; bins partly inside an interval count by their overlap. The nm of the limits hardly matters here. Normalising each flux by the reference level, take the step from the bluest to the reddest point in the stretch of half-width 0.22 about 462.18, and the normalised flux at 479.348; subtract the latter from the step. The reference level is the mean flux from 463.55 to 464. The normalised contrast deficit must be -1.19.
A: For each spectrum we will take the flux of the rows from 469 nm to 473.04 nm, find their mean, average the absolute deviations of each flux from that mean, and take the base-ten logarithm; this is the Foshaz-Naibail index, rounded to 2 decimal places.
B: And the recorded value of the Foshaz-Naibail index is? 0.91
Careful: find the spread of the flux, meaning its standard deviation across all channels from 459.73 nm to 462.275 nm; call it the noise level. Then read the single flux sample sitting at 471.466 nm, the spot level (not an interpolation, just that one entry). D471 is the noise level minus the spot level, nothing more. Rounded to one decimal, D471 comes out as -125.0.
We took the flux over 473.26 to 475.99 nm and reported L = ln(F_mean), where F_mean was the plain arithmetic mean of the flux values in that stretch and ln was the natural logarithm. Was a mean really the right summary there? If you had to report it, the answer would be 4.92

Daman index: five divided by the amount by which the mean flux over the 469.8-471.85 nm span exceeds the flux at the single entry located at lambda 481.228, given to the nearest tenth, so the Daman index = -0.3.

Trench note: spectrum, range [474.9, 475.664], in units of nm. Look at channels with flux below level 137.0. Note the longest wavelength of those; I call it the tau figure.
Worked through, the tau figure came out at 475.610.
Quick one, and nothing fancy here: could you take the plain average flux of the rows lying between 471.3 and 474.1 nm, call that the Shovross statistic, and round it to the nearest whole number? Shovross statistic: 143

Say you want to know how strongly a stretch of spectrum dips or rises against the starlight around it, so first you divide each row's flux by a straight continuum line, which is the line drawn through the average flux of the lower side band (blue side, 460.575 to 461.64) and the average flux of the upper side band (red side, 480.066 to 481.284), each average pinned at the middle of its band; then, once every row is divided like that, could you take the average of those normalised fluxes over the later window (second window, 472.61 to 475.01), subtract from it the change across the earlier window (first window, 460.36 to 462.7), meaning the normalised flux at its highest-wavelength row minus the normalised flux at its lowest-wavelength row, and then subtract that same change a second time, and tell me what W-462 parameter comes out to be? 1.006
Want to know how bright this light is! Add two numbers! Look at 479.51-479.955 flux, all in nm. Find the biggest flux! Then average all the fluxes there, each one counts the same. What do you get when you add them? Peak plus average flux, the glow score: 293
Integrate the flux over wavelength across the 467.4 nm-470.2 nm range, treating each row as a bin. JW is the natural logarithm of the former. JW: 6.0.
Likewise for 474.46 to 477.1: 5.9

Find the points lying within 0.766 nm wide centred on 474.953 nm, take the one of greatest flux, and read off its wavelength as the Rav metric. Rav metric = 474.625 nm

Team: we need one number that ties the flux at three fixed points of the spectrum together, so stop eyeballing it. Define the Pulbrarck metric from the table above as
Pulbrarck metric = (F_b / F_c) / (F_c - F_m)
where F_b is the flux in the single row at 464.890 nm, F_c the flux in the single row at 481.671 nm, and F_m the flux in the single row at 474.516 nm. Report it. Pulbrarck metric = -0.18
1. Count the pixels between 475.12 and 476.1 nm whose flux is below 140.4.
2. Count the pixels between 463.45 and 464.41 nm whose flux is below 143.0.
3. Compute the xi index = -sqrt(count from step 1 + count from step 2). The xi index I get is -4.24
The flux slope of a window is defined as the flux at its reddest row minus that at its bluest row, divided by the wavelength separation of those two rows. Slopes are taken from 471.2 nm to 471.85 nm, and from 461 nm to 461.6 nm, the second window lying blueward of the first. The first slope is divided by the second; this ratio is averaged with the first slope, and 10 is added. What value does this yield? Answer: 23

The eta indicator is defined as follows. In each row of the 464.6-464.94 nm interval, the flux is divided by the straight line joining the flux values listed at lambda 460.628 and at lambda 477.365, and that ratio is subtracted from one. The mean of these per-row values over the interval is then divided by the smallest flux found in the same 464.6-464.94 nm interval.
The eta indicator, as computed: 0.0010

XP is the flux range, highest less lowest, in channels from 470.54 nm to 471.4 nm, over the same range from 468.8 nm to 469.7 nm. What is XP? 1.8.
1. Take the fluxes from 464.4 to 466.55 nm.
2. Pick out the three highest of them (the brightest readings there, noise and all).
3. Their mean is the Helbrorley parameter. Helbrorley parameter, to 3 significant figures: 156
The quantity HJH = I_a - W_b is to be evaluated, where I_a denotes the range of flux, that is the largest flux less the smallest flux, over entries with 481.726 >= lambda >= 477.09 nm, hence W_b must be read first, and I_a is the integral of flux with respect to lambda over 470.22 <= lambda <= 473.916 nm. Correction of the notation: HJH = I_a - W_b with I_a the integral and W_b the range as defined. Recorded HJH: 501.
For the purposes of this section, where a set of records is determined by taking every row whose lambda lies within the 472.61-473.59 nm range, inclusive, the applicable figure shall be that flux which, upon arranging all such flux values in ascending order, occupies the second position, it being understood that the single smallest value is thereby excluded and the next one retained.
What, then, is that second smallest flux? 138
